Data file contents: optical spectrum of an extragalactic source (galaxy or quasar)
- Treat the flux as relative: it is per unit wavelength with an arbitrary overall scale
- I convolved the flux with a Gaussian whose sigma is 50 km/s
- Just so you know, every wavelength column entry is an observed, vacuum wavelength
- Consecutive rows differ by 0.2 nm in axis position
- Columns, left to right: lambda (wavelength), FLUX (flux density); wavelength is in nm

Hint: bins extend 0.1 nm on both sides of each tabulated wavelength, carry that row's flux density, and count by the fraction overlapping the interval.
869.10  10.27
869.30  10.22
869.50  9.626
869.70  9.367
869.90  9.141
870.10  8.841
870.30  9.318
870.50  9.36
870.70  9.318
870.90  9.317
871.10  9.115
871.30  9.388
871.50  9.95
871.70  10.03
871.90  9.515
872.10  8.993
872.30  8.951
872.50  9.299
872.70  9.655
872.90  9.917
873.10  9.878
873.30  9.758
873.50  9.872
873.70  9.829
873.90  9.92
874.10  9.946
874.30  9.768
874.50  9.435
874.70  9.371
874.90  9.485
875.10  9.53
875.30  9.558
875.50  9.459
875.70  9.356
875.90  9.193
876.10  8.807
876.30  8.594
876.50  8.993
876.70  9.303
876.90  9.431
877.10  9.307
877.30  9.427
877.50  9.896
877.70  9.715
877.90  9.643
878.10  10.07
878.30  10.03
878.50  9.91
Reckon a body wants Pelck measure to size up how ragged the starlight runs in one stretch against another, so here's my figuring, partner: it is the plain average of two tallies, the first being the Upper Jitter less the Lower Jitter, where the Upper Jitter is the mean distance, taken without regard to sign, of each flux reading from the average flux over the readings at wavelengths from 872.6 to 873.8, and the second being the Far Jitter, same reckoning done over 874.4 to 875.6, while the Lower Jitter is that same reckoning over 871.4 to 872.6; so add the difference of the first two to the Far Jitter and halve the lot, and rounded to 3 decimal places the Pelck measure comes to -0.125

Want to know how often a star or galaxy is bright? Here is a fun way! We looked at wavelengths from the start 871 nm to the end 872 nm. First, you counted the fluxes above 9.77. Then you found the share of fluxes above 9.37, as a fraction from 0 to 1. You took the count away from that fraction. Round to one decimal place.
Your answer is -1.2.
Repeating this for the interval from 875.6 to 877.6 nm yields -0.7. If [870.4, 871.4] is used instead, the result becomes 0.2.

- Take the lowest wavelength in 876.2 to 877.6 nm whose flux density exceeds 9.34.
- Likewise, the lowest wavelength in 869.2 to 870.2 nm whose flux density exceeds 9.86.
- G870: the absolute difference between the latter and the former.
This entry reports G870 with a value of 7.60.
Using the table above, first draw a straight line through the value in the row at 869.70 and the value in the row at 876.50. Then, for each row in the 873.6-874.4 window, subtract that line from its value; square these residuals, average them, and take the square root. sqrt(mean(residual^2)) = 0.74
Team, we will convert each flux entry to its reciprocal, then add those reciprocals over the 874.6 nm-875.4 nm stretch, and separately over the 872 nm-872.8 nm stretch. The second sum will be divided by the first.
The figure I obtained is 1.03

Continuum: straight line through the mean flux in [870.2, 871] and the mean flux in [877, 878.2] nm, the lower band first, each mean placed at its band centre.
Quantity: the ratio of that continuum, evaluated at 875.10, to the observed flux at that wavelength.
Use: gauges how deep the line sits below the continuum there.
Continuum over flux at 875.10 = 1.00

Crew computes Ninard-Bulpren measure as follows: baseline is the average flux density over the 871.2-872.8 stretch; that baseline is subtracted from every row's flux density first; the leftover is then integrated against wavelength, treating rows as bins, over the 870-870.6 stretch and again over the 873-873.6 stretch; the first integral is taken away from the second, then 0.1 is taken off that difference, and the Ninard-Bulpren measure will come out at 0.30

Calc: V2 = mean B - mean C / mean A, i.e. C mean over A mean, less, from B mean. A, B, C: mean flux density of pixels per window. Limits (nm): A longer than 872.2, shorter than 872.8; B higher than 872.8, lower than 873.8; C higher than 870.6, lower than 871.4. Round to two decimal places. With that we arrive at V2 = 8.85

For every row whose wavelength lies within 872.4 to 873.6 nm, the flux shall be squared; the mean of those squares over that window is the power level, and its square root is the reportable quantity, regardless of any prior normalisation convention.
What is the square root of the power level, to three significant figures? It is 9.73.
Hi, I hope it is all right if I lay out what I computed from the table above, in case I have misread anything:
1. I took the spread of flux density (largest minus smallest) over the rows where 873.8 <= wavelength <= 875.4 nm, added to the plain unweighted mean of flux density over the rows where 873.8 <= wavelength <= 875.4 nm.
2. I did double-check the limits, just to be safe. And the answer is 10.20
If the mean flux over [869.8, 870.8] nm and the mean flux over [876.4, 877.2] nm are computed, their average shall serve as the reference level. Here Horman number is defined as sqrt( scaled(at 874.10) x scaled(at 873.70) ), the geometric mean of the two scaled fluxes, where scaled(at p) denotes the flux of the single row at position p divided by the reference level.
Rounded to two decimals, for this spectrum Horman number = 1.07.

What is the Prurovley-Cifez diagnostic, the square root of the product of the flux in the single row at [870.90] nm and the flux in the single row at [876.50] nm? 9.15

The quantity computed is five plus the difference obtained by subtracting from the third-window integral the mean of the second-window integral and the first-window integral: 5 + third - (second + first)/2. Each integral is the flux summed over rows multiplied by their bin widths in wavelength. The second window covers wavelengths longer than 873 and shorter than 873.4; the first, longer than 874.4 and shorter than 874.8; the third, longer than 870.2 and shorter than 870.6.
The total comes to 4.89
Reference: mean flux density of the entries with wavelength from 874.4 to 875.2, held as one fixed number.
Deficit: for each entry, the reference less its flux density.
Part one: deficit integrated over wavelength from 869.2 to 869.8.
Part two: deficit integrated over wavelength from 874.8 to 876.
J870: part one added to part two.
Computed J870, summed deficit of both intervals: -0.14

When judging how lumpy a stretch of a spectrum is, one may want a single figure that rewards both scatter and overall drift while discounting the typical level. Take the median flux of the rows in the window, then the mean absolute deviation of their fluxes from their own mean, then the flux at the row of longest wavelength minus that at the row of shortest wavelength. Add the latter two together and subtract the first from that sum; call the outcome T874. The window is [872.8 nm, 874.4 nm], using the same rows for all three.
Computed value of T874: -10.0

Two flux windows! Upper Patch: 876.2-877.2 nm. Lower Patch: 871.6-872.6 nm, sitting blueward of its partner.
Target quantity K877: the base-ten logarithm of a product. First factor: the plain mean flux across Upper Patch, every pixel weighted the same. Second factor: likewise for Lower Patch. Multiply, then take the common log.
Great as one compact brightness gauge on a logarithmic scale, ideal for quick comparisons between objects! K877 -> 1.93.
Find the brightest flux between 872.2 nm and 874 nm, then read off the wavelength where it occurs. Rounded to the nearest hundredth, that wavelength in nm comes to 873.90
